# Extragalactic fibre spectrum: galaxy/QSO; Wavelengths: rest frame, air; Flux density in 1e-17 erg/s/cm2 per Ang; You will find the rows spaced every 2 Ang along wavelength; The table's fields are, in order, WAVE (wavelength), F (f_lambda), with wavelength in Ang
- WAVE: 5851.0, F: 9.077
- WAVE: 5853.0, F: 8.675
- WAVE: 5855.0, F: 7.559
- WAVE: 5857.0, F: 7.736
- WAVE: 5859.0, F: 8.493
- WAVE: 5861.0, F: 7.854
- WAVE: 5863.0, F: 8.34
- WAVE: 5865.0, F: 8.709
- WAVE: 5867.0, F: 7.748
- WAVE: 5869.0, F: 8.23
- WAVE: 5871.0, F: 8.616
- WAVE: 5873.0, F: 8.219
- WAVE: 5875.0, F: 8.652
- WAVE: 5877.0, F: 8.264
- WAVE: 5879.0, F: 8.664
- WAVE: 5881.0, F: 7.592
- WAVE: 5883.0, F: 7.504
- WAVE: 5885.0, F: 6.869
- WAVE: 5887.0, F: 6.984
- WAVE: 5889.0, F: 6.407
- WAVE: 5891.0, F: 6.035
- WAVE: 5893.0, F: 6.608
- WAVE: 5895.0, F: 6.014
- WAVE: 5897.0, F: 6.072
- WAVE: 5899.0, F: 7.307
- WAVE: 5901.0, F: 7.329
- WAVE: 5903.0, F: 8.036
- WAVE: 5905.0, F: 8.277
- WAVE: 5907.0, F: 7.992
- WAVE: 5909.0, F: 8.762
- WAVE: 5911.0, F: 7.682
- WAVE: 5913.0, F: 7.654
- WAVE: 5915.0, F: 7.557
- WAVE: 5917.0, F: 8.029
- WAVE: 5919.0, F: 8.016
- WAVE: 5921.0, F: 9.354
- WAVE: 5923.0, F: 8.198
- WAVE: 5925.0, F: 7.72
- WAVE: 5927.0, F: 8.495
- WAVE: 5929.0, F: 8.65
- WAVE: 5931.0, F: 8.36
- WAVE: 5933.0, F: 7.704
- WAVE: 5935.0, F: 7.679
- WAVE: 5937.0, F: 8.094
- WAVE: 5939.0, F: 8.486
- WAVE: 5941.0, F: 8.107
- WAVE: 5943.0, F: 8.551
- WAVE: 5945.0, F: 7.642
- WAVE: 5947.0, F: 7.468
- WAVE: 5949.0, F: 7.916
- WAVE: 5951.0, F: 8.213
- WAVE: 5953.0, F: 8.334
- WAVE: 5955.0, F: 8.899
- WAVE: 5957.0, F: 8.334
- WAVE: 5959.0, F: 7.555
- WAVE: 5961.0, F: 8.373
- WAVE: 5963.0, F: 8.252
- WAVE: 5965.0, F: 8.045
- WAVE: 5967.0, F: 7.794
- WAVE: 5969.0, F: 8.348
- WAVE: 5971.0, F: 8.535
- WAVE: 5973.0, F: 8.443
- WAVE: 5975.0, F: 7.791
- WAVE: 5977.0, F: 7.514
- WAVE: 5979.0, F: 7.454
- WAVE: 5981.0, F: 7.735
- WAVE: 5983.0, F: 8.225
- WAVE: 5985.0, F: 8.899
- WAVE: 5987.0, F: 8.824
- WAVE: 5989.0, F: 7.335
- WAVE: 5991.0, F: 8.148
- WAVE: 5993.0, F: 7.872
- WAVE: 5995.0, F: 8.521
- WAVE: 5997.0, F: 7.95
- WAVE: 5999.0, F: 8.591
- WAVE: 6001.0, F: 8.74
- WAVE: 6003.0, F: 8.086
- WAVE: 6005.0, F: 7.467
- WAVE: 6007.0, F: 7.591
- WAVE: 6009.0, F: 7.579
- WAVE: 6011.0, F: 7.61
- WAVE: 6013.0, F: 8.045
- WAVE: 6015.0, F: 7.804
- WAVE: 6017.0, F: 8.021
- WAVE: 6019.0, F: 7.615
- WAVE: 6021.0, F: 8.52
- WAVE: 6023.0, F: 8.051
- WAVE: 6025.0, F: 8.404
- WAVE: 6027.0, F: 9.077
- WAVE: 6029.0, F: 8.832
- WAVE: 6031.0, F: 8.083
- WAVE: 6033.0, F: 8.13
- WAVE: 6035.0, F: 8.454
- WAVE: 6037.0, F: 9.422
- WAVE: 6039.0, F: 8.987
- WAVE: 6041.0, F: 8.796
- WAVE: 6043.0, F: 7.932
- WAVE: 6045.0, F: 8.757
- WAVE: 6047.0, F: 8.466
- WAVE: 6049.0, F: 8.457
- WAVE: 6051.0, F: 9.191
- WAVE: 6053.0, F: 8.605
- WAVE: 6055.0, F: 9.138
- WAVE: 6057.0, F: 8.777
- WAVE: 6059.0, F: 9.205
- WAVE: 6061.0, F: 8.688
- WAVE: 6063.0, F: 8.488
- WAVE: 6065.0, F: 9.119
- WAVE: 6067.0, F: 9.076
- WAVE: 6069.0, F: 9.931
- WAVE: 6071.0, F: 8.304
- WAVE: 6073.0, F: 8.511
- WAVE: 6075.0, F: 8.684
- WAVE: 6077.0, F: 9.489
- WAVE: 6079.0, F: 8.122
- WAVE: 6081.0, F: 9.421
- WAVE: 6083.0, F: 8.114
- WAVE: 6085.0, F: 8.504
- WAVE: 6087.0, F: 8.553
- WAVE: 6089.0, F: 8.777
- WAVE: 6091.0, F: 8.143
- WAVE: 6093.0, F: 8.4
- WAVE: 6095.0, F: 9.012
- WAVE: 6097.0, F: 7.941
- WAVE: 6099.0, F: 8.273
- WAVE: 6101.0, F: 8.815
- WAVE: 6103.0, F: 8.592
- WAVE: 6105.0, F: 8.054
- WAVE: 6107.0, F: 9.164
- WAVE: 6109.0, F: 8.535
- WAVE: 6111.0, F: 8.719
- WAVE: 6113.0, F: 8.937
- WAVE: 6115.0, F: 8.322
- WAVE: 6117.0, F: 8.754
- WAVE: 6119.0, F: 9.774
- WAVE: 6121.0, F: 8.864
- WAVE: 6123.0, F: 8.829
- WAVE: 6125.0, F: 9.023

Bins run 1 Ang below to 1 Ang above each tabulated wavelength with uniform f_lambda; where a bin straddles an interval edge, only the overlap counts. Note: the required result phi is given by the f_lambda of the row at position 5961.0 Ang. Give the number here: 8.373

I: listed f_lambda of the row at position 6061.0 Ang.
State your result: 8.688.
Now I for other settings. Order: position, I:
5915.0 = 7.557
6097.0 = 7.941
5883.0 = 7.504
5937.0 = 8.094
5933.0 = 7.704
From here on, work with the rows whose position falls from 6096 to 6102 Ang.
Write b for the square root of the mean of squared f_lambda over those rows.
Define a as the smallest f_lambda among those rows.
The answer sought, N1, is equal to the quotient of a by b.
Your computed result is 0.951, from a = 7.941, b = 8.4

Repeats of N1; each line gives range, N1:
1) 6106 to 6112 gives 0.969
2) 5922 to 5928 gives 0.948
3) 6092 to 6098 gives 0.938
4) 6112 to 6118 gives 0.959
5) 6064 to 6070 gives 0.967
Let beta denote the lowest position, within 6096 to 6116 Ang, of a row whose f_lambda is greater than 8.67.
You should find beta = 6101.0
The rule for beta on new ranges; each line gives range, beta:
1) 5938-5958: 5955.0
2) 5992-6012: 6001.0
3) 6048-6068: 6051.0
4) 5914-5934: 5921.0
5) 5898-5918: 5909.0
